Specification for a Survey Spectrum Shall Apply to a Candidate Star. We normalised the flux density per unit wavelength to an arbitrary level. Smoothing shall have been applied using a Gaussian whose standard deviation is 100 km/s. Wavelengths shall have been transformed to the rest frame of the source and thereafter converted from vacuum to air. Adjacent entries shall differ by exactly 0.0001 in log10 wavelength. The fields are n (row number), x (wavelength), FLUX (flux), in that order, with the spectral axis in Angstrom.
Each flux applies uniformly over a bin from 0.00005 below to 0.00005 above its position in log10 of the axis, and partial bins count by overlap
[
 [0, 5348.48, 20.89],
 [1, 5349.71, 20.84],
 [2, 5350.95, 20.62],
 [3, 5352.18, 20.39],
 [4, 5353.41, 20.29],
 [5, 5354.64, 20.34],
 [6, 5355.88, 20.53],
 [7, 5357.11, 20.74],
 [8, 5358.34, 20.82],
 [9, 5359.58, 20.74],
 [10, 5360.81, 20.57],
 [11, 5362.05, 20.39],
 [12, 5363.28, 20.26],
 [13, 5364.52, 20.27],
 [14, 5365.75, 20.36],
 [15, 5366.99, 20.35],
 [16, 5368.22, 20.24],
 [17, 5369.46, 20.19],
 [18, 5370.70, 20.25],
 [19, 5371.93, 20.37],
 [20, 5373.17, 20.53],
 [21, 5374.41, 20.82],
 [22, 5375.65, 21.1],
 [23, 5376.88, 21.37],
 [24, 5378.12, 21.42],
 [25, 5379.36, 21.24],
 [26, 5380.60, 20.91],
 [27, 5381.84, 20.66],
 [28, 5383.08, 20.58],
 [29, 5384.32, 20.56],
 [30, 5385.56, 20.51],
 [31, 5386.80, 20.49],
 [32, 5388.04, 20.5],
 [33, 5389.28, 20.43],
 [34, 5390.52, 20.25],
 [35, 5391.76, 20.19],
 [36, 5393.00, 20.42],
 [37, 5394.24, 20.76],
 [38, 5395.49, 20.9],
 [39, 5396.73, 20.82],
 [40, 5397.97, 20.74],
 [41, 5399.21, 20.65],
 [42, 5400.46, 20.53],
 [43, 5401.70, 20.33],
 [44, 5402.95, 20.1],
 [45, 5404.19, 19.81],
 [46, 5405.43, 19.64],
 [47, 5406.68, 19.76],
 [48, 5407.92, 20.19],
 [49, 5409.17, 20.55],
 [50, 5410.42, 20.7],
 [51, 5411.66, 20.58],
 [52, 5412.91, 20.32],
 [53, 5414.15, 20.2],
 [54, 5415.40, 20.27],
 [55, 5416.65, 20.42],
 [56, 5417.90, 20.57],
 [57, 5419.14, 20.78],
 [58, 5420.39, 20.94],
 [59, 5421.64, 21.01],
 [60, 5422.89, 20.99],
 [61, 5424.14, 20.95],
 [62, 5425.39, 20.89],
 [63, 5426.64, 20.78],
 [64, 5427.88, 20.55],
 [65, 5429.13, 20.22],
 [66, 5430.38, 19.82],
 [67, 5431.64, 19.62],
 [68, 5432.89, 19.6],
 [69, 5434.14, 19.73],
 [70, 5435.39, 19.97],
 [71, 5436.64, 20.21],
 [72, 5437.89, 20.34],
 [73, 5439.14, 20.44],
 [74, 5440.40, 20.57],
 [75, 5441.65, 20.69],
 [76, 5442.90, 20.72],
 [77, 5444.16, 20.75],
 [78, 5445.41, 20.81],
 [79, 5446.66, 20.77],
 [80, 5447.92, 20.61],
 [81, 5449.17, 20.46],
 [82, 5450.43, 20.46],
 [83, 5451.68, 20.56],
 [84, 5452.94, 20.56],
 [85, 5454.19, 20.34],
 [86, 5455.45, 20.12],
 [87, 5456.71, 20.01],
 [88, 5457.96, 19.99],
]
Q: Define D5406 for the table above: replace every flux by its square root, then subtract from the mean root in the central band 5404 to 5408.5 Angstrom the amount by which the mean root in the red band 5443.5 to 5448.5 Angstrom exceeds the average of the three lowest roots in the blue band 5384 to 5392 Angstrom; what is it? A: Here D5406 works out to 4.41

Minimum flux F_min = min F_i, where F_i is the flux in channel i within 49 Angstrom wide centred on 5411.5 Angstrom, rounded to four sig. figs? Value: 19.60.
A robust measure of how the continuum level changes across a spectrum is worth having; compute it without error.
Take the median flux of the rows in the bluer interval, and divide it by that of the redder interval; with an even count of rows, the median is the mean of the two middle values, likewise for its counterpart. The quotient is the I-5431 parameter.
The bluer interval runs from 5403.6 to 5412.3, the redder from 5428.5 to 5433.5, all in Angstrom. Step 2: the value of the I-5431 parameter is 1.024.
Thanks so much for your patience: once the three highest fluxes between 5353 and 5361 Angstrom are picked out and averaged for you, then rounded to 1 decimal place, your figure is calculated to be 20.8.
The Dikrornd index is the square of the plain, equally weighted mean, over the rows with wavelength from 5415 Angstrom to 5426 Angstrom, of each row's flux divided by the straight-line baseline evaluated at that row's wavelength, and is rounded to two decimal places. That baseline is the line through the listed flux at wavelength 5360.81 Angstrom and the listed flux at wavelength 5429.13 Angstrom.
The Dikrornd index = 1.05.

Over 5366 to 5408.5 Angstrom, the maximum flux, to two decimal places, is 21.42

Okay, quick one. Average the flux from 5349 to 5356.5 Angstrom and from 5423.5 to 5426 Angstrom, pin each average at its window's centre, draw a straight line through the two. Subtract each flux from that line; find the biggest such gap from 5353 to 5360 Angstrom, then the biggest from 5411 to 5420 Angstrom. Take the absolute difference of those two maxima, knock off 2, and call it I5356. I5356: -1.6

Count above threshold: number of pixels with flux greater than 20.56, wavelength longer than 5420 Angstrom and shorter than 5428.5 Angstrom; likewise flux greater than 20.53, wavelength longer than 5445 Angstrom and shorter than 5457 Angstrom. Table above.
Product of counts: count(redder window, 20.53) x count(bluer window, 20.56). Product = 30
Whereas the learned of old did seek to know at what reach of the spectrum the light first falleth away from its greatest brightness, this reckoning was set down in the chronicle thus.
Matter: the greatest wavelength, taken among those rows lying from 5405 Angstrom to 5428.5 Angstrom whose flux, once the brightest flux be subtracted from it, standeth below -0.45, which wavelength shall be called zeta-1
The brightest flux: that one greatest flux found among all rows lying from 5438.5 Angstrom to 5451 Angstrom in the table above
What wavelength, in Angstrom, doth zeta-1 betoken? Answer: 5415.40 Angstrom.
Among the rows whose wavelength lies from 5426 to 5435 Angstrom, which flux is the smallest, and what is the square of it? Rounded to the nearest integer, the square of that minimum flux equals 384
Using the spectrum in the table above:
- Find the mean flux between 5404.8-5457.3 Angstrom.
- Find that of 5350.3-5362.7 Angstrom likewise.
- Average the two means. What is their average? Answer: 20.5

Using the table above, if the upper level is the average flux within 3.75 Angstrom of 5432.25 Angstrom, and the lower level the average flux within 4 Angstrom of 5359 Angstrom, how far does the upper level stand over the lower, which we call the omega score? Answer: -0.8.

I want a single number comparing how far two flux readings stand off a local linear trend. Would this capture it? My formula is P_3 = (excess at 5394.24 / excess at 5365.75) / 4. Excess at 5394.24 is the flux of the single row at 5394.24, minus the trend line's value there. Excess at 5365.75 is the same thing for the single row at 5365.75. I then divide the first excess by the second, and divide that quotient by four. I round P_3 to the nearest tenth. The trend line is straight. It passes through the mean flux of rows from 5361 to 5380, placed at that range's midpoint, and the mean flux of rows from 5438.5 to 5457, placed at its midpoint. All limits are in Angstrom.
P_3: -0.2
